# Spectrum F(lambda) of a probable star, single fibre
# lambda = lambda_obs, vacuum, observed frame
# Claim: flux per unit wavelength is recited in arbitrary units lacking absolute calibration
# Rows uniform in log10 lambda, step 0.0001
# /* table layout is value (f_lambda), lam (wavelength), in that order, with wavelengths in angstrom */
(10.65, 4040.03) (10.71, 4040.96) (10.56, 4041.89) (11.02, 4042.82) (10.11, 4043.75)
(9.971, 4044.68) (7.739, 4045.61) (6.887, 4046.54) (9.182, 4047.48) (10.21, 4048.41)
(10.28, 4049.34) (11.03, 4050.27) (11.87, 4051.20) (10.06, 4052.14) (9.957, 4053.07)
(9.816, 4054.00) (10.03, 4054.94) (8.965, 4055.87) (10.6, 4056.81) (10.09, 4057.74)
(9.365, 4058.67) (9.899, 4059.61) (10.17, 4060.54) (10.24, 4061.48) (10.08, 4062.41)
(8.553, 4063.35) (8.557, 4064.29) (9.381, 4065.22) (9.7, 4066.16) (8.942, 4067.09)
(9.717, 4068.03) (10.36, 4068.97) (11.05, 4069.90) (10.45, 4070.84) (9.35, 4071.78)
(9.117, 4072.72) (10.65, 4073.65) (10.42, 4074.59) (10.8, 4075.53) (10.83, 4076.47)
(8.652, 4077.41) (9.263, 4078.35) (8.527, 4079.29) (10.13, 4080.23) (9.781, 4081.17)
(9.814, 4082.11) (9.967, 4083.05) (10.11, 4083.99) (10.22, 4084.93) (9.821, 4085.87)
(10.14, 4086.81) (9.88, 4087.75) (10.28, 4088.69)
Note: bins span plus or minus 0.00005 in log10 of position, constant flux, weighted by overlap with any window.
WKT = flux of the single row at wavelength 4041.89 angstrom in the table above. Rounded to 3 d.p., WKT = 10.560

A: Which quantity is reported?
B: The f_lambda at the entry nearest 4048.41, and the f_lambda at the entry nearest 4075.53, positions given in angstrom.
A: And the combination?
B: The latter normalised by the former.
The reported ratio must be 1.06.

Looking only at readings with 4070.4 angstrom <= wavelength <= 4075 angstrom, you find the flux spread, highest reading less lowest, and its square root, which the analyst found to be 1.24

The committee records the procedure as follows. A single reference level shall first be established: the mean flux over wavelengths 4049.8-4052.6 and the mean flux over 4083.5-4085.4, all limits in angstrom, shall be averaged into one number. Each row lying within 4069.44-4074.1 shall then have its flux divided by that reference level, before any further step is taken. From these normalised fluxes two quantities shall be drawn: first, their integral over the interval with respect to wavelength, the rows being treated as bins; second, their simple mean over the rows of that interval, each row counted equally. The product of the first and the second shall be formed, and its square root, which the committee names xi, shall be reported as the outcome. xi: 2.07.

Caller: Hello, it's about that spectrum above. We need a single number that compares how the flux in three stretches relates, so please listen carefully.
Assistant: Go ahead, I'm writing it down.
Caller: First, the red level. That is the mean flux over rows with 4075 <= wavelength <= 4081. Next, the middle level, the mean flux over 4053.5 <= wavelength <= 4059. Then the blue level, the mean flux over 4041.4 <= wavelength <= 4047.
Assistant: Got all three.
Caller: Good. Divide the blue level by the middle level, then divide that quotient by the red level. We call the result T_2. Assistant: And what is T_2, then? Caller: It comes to 0.099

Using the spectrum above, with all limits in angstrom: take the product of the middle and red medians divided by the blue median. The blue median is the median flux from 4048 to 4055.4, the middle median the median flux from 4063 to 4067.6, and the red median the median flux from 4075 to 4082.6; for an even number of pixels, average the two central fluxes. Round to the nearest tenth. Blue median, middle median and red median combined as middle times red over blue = 8.6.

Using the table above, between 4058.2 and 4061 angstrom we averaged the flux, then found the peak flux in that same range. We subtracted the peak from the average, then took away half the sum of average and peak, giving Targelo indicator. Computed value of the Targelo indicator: -10.3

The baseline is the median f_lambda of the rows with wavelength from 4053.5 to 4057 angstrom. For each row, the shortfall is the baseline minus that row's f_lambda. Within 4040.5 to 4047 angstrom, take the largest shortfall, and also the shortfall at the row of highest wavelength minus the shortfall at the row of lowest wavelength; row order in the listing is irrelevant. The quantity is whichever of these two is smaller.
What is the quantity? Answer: 3.0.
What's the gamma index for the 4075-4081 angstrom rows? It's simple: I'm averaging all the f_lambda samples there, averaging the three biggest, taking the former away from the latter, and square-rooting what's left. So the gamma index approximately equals 0.94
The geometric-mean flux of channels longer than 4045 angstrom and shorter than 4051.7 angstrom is 9.4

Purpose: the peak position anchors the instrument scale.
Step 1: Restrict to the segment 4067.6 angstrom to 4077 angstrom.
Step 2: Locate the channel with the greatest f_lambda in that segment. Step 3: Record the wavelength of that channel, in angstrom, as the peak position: 4069.90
